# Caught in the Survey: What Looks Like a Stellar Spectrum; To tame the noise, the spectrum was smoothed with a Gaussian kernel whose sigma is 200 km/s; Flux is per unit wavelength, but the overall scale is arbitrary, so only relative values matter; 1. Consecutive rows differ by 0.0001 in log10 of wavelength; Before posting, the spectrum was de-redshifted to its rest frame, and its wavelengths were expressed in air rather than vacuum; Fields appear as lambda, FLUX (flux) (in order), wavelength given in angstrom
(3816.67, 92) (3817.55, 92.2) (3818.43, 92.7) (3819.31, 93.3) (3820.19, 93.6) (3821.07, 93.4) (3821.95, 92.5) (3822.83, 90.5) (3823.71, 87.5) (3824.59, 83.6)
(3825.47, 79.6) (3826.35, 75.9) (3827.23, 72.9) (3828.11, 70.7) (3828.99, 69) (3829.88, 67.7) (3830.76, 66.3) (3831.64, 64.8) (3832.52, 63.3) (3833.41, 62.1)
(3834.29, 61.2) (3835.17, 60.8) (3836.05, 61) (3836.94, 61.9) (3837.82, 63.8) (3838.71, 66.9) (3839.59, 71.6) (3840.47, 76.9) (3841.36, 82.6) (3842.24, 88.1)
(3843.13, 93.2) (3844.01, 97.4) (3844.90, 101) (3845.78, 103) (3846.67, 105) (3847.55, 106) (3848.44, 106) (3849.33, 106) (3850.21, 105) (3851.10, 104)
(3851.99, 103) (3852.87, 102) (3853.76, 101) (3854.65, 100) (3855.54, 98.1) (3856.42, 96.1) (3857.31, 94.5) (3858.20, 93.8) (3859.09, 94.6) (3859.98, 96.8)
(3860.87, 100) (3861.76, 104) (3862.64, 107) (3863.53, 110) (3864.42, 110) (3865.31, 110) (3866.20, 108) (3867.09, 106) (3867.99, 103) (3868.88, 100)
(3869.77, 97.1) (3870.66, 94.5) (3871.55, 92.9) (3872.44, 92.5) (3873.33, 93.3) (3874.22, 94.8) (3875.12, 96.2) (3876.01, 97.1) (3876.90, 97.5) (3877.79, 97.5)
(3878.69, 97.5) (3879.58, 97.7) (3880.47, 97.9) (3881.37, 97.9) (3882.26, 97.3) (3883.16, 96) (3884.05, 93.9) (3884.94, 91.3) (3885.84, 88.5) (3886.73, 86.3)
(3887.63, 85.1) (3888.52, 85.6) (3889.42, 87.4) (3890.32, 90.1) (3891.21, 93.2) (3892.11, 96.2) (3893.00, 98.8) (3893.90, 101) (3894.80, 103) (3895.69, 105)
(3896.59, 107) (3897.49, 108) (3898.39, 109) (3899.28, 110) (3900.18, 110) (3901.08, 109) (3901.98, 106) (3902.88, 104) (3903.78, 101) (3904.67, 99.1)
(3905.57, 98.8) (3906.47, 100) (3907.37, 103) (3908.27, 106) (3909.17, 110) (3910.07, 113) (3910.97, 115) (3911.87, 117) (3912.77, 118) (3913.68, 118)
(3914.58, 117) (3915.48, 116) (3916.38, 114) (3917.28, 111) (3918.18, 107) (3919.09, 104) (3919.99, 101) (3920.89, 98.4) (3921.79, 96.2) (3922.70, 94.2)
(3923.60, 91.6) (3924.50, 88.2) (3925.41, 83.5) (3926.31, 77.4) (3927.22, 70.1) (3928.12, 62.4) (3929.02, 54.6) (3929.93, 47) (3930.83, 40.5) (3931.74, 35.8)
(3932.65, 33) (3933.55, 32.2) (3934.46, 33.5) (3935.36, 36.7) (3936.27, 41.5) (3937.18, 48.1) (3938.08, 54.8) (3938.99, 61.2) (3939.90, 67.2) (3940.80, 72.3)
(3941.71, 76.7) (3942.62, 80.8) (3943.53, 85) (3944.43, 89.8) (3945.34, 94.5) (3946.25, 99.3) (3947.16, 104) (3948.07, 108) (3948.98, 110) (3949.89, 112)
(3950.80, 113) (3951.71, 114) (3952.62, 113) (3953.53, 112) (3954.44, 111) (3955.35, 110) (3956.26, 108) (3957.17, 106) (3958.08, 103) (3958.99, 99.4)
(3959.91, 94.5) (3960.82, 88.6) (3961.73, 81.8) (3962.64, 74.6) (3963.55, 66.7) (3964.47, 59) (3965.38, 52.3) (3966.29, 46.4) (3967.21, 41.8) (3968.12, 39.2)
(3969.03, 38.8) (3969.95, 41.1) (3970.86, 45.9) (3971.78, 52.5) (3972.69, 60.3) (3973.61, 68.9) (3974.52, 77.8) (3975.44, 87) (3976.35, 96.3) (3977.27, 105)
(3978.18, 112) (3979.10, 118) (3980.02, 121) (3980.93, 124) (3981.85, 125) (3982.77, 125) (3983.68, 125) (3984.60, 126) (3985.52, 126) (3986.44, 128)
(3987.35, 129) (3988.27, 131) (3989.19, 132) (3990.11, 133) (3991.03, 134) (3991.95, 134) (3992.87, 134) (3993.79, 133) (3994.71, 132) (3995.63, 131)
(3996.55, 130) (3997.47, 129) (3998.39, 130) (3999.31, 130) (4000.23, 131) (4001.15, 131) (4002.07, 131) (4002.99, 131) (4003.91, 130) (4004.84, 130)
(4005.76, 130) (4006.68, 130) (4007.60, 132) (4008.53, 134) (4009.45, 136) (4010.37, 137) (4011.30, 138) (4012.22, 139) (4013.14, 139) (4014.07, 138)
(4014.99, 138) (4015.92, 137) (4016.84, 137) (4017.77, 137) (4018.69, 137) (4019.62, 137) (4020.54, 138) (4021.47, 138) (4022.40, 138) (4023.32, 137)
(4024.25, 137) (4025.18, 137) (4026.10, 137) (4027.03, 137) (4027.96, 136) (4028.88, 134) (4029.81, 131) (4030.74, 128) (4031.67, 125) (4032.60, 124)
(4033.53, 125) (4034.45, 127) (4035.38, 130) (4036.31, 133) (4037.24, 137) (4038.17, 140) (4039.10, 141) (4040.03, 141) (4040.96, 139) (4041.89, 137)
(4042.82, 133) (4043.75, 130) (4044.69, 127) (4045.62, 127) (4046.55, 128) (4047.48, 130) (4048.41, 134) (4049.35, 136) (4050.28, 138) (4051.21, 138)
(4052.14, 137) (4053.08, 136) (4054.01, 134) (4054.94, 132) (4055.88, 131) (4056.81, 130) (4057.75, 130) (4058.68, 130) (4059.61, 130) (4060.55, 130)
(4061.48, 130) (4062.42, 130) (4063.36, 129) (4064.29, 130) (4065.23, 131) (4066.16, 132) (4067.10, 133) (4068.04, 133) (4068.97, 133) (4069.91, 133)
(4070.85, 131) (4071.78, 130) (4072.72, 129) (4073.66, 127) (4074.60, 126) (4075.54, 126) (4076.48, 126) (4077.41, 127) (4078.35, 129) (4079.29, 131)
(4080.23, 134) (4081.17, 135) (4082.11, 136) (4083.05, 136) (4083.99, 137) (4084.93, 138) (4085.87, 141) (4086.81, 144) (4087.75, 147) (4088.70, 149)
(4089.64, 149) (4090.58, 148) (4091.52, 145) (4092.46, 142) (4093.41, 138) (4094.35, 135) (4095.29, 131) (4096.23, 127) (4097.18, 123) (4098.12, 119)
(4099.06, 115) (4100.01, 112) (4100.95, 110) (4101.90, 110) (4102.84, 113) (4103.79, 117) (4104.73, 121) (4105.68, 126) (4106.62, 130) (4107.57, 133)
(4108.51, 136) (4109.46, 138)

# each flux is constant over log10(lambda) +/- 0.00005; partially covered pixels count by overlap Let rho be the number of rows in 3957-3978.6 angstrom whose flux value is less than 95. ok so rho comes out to 18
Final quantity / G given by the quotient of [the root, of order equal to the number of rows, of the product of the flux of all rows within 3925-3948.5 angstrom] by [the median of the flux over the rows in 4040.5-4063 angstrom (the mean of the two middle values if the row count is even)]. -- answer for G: 0.5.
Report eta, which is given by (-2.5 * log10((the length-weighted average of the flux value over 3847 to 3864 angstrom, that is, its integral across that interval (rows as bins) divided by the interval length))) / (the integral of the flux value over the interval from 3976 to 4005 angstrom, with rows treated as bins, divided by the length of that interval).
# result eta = -0.040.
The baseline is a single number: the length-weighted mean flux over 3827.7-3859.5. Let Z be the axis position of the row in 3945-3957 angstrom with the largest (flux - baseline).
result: 3951.71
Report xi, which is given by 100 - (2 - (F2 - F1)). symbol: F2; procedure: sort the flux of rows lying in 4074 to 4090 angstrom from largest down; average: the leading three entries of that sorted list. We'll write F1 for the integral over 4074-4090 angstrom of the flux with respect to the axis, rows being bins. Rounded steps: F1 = 2172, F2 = 148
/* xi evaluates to -1926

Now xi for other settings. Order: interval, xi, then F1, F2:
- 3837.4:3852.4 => -1190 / 1394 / 106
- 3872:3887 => -1229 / 1425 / 98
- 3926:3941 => -586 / 757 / 73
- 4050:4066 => -1878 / 2113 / 138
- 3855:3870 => -1318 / 1526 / 110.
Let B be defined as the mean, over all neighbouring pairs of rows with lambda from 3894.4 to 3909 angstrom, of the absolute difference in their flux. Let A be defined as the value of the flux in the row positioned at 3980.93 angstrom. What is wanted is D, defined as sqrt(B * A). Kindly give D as 14.5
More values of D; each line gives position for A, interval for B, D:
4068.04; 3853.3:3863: 16.5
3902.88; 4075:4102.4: 15.2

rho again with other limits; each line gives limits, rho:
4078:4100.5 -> 0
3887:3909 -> 5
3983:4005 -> 0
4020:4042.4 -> 0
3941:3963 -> 9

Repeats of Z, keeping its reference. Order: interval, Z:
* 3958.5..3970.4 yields 3958.99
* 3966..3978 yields 3977.27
